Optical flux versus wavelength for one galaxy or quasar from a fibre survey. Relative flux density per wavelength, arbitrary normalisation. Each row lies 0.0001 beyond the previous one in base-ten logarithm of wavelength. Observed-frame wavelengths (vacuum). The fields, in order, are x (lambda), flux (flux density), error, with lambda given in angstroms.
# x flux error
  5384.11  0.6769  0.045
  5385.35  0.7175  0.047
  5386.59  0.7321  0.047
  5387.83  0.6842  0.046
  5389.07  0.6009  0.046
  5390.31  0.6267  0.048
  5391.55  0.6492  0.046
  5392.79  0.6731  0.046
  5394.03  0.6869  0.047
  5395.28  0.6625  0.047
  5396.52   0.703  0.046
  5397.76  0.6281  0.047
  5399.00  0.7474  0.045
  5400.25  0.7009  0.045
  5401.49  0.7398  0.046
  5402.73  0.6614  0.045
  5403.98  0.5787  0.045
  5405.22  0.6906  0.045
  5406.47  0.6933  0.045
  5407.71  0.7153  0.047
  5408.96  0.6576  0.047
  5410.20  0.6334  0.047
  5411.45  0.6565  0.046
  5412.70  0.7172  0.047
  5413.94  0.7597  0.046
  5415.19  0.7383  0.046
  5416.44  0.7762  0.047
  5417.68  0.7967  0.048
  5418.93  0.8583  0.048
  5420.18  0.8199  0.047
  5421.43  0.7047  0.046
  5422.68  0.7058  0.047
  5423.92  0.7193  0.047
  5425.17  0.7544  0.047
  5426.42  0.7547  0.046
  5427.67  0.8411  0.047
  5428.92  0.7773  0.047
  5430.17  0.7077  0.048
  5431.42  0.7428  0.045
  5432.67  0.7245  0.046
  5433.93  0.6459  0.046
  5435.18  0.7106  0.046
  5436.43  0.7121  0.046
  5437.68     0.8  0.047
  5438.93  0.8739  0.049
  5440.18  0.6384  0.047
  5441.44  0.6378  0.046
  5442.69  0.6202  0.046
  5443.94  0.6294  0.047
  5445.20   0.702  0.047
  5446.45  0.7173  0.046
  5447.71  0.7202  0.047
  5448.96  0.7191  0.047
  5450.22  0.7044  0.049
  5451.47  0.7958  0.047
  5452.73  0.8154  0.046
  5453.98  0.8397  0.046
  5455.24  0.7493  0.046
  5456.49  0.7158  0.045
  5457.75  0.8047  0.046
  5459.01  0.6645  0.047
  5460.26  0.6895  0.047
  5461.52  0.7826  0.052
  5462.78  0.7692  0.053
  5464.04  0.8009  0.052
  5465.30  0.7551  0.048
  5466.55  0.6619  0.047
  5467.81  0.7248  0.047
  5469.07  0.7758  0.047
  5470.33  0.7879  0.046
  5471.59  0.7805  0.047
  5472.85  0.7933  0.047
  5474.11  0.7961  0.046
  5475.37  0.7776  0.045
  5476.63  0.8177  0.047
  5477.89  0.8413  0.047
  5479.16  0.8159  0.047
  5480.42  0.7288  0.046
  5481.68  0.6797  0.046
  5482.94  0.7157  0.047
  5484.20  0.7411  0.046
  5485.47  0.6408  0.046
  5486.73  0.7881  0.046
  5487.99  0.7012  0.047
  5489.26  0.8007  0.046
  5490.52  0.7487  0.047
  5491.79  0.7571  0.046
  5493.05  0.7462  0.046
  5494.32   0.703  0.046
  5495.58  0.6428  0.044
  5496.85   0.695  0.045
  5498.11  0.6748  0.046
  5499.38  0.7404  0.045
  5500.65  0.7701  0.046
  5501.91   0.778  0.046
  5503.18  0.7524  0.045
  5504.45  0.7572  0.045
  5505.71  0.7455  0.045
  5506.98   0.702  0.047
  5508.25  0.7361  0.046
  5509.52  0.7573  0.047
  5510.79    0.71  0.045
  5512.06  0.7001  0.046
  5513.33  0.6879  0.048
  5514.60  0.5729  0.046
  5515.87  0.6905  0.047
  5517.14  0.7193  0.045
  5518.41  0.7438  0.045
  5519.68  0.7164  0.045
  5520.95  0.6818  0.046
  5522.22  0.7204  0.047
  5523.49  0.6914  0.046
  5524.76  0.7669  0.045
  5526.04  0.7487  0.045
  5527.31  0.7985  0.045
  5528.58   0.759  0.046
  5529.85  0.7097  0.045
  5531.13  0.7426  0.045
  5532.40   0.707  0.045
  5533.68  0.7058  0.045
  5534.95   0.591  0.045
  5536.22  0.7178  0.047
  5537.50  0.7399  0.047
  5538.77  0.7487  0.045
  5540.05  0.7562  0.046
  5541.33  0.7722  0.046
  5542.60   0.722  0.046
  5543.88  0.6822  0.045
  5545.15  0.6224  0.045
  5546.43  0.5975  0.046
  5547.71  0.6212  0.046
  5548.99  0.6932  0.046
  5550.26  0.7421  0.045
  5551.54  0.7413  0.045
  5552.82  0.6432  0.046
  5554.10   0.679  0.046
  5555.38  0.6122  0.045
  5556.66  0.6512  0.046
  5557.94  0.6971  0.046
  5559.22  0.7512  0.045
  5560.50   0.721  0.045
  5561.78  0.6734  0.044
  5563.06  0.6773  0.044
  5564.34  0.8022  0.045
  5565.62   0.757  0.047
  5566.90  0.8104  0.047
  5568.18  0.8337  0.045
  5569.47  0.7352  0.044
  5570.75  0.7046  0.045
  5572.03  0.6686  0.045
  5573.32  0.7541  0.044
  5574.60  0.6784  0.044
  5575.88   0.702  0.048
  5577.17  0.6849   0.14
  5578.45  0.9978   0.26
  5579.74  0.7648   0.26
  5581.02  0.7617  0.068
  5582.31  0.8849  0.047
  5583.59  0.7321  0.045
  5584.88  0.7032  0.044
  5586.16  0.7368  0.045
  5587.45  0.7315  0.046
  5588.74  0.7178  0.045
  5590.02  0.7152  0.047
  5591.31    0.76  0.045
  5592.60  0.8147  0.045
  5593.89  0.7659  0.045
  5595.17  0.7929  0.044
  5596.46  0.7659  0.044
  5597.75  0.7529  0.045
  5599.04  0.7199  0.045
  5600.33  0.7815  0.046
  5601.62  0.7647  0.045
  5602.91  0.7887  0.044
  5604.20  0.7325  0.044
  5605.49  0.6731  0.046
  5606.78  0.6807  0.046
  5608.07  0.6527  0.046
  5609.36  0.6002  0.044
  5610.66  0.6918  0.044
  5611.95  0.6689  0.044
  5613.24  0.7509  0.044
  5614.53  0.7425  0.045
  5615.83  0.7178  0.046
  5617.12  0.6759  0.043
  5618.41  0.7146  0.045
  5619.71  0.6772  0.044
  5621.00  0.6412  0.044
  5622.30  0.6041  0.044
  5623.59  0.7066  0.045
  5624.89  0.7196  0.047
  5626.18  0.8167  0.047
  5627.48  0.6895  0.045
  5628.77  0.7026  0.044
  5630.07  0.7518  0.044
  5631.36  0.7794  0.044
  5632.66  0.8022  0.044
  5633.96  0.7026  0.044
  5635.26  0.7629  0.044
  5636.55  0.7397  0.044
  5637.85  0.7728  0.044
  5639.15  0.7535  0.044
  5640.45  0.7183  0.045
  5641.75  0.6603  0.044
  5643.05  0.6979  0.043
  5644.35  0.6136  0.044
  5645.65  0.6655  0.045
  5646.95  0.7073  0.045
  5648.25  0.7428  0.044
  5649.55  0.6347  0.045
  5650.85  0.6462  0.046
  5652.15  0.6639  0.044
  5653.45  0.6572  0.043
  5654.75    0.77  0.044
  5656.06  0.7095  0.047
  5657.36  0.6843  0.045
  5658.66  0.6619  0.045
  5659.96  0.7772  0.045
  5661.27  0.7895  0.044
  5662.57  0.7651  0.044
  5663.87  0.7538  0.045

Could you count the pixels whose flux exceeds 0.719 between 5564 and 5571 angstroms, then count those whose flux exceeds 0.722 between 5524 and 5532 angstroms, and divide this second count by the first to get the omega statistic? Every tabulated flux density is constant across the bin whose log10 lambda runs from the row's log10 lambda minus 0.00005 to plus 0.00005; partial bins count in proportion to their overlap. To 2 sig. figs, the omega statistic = 1.0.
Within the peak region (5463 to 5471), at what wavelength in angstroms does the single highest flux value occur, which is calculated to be 5464.04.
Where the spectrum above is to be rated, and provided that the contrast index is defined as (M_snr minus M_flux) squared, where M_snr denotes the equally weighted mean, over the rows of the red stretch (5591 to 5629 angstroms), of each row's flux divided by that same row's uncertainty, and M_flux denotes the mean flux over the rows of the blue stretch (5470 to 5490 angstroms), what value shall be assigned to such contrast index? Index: 233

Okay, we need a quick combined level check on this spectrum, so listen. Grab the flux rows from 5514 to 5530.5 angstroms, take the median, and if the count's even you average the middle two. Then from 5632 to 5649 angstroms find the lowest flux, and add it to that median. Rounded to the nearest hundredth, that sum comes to 1.33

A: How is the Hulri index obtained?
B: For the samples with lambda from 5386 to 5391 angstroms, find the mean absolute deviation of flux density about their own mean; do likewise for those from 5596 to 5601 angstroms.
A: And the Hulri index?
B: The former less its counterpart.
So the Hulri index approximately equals 0.029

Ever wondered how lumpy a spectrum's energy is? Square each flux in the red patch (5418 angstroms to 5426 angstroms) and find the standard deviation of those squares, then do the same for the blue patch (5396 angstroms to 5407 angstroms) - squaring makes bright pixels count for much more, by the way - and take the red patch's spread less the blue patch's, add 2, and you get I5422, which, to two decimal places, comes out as 2.03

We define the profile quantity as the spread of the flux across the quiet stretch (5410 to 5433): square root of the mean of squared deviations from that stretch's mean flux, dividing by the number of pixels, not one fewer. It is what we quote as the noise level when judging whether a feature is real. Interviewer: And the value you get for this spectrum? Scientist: 0.056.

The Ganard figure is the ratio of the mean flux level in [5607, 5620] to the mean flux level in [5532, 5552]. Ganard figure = 0.99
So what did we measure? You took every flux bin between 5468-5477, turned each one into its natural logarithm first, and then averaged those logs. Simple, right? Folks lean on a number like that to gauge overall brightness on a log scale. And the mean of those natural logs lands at -0.24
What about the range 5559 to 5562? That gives -0.34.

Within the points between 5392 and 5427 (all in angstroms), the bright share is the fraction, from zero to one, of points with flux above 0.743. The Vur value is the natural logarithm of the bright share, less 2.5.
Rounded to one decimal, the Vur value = -3.8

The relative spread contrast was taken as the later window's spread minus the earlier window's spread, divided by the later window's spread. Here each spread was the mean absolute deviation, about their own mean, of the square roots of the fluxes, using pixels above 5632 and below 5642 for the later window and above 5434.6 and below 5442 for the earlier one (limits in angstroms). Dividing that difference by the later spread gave -1.1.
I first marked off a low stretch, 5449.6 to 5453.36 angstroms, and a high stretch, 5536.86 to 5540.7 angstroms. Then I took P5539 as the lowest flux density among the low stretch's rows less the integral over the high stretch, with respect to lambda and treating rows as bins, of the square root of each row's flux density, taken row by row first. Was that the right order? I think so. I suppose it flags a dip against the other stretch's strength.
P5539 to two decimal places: -2.61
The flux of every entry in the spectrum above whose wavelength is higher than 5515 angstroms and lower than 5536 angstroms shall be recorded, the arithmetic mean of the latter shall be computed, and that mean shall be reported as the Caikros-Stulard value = 0.72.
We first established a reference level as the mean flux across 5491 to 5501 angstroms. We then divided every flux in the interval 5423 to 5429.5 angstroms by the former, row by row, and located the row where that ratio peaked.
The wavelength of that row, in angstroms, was 5427.67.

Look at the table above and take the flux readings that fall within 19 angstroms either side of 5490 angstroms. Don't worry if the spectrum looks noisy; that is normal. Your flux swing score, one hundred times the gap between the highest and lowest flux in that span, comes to 20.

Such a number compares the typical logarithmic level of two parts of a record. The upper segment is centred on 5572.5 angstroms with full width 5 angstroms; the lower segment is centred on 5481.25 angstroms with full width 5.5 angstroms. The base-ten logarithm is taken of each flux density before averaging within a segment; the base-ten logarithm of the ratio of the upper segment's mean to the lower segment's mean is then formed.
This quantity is 0.06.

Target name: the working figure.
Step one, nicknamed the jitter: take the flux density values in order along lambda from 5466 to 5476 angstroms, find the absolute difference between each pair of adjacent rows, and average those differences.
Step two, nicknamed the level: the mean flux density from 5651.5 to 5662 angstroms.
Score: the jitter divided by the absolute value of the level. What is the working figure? 0.0335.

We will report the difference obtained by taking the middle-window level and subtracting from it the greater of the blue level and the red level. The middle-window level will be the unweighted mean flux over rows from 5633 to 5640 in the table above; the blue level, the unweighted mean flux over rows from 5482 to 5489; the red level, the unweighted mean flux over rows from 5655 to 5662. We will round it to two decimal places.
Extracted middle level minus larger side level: 0.02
